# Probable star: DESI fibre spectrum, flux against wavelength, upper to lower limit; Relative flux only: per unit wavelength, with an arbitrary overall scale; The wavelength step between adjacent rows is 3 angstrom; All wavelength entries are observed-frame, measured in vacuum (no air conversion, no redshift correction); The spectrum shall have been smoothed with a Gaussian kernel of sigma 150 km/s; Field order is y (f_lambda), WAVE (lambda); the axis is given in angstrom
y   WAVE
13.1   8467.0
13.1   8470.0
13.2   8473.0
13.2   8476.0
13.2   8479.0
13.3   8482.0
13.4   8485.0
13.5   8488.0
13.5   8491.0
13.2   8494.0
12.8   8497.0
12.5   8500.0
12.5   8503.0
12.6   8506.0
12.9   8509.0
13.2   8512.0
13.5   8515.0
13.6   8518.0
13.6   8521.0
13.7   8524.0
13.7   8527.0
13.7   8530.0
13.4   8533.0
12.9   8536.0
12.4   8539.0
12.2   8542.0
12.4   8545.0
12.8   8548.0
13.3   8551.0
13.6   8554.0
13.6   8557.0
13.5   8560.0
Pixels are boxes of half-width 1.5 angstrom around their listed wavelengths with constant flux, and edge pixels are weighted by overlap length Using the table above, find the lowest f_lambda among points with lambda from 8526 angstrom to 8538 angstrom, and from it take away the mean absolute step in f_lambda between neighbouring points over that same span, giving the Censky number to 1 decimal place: 12.6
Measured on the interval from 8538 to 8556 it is 11.9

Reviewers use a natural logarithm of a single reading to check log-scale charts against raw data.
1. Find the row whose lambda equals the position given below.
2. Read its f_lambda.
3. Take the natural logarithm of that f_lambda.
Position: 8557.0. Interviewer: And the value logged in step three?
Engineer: 2.61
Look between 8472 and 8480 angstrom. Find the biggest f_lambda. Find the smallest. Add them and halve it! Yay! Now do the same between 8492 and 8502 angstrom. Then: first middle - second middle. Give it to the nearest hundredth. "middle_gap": 0.35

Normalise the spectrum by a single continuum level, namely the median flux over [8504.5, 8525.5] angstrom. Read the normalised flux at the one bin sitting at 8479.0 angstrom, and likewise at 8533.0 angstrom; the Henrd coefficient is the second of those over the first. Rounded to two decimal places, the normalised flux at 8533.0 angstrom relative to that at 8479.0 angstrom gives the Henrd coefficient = 1.02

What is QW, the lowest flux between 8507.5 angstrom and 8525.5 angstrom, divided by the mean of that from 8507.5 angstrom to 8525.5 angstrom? 0.961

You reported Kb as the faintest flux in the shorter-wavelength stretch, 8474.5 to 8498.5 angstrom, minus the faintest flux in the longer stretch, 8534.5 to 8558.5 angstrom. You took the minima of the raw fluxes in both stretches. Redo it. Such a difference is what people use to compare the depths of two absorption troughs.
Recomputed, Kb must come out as 0.60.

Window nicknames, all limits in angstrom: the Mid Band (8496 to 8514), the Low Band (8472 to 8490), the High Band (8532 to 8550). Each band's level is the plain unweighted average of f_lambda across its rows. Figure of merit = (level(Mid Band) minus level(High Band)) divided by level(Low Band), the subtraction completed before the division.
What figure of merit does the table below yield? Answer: 0.01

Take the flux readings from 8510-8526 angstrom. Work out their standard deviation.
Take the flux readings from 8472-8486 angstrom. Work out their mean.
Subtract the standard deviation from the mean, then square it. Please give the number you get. 171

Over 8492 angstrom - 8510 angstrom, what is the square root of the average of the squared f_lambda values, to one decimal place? 12.8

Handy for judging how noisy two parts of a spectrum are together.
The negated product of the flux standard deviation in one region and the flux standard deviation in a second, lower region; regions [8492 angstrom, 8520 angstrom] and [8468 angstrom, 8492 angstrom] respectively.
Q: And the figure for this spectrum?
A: -0.06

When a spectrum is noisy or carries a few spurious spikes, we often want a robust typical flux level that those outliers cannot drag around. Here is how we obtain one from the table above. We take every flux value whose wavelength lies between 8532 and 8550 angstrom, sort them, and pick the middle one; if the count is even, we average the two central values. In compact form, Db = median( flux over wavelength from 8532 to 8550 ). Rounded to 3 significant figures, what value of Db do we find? 12.6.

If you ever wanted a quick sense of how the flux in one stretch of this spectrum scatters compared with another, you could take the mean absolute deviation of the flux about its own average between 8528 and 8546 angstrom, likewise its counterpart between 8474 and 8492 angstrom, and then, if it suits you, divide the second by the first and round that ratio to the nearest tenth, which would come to 0.2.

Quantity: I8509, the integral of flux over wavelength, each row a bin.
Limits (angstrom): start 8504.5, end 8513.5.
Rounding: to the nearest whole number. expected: 116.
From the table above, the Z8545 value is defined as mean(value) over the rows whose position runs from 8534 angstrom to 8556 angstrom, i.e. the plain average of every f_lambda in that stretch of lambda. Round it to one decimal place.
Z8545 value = 12.8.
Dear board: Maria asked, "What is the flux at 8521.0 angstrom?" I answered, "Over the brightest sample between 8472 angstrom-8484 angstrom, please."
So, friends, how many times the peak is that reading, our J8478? 1.02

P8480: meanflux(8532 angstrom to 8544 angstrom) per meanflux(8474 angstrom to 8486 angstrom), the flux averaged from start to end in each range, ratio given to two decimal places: 0.96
